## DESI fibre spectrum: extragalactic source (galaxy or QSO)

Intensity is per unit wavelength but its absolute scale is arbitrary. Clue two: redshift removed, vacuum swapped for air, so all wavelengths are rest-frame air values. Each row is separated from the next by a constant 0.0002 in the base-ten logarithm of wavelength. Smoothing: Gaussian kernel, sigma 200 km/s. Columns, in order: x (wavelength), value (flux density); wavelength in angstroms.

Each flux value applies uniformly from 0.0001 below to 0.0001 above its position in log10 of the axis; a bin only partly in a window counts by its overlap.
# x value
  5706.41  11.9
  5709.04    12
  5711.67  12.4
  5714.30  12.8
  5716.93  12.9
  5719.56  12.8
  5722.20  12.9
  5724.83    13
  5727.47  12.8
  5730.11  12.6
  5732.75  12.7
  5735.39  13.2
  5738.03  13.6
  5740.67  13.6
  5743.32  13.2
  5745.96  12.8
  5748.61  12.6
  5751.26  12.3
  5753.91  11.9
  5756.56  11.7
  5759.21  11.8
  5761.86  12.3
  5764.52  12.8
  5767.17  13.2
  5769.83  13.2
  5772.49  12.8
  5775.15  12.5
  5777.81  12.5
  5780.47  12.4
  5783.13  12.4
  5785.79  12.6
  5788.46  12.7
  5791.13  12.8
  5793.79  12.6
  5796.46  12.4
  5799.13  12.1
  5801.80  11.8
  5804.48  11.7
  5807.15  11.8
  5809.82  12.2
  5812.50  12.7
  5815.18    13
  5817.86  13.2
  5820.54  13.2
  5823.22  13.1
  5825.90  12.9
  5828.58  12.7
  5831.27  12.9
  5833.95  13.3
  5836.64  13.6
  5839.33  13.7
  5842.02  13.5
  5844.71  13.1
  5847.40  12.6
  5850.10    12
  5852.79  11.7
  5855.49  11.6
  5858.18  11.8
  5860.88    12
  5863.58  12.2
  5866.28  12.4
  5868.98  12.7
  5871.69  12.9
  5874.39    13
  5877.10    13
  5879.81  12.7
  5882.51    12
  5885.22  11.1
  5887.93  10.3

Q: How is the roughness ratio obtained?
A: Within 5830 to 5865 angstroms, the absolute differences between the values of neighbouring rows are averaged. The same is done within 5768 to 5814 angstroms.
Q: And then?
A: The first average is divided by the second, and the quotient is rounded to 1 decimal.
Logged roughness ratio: 1.4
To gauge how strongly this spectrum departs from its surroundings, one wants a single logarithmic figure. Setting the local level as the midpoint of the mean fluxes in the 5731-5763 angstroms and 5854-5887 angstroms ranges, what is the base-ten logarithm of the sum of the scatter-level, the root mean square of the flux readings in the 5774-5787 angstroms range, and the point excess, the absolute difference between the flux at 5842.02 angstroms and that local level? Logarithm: 1.13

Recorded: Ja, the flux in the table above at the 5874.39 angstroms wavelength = 13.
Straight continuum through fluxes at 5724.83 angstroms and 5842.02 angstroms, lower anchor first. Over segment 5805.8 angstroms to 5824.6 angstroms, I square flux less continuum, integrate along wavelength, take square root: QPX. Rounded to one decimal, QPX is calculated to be 3.5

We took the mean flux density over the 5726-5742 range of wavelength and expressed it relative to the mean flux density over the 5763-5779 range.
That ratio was 1.02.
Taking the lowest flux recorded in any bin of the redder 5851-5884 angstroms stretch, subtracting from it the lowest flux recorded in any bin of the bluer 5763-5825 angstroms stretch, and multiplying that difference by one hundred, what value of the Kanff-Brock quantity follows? -10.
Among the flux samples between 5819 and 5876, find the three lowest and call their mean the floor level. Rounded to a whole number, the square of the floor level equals 137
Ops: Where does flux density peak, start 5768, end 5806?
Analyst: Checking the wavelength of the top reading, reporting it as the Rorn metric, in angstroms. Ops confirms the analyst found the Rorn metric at 5769.83 angstroms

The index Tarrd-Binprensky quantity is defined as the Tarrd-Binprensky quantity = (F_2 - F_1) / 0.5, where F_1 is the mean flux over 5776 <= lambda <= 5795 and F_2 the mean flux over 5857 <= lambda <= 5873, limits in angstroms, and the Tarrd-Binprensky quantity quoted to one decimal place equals -0.5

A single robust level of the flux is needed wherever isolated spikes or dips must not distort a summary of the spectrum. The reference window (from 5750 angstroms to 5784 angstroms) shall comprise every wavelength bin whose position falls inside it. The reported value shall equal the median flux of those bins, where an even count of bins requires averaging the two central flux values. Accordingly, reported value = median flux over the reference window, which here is 12.4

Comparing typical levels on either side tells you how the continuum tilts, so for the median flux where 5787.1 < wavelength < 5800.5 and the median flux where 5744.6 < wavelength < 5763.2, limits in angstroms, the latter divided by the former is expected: 0.98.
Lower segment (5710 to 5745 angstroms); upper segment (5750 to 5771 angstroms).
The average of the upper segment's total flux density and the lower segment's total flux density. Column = 134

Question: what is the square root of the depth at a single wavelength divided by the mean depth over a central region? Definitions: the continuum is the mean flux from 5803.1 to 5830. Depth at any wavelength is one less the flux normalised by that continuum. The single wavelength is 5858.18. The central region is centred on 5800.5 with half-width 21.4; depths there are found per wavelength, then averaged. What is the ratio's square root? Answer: 2.2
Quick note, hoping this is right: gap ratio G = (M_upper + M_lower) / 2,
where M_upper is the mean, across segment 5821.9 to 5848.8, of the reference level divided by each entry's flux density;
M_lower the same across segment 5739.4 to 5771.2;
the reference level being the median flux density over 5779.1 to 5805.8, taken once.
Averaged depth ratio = 0.965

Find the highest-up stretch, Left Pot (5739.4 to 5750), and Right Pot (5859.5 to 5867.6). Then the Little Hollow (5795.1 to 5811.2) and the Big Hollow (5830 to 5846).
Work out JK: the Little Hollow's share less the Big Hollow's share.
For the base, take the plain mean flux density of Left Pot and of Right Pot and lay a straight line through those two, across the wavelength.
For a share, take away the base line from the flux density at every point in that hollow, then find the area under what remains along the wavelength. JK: -26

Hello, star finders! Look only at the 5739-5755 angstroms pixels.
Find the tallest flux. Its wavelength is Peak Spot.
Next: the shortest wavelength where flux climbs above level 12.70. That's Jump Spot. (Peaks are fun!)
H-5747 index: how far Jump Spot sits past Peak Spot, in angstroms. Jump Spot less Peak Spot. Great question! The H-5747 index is 0.0 angstroms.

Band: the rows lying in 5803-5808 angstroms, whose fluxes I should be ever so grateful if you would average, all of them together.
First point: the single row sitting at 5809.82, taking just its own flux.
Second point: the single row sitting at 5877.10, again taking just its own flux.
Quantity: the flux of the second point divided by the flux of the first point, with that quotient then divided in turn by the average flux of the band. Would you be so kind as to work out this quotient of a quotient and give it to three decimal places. 0.091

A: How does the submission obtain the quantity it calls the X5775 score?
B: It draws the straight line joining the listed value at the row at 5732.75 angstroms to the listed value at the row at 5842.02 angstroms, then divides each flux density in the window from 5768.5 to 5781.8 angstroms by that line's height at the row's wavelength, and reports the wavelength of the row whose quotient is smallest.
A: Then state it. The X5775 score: 5780.47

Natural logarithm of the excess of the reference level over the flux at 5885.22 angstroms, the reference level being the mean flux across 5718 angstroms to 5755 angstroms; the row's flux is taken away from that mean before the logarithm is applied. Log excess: 0.6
